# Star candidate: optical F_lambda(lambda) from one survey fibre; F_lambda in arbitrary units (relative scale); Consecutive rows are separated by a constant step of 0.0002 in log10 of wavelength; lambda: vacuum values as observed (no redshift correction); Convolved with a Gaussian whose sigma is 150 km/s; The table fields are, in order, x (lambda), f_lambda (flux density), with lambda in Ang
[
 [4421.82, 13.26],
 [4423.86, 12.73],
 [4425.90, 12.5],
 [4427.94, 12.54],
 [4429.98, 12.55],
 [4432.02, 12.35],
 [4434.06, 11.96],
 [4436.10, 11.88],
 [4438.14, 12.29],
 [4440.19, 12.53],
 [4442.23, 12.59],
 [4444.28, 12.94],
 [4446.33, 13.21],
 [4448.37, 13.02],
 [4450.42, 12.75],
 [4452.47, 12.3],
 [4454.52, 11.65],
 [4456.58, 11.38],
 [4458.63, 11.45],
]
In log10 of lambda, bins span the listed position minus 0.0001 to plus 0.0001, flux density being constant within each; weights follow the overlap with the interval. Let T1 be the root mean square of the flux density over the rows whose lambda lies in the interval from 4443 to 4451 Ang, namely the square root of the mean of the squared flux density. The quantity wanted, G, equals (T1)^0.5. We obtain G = 3.60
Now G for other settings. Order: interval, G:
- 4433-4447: 3.53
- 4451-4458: 3.43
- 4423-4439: 3.51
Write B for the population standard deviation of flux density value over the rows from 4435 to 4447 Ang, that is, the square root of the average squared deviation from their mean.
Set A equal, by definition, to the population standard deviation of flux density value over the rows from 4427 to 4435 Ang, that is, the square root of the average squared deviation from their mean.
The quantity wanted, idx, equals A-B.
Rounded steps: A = 0.24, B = 0.43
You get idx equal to -0.19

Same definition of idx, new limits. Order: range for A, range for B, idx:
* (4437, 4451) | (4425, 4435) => 0.07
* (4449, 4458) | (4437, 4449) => 0.22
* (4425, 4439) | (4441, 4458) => -0.36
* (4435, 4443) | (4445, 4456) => -0.28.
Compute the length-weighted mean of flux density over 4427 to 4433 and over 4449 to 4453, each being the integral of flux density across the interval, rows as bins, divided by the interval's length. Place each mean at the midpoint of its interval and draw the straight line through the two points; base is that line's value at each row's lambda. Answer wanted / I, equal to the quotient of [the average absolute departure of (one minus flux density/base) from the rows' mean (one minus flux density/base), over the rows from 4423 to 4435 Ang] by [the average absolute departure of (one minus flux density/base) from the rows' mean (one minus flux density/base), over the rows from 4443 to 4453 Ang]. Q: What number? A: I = 0.76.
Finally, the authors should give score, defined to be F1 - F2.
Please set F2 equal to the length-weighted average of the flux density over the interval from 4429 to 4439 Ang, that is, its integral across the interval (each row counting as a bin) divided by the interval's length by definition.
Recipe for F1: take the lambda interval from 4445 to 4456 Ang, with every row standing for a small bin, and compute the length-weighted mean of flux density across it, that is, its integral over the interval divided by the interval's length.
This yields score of 0.33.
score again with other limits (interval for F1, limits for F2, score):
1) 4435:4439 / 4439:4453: -0.68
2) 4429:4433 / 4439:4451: -0.38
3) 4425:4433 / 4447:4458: 0.26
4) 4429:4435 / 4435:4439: 0.20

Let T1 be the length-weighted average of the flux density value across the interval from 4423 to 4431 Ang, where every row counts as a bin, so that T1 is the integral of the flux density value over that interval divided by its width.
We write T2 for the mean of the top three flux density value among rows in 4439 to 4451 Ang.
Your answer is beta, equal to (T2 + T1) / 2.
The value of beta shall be 12.8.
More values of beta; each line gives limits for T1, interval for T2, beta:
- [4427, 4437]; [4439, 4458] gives 12.7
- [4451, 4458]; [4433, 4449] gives 12.4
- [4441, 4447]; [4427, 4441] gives 12.7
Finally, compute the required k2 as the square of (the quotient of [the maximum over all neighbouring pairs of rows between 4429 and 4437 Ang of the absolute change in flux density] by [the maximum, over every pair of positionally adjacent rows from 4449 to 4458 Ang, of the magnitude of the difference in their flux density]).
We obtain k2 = 0.4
